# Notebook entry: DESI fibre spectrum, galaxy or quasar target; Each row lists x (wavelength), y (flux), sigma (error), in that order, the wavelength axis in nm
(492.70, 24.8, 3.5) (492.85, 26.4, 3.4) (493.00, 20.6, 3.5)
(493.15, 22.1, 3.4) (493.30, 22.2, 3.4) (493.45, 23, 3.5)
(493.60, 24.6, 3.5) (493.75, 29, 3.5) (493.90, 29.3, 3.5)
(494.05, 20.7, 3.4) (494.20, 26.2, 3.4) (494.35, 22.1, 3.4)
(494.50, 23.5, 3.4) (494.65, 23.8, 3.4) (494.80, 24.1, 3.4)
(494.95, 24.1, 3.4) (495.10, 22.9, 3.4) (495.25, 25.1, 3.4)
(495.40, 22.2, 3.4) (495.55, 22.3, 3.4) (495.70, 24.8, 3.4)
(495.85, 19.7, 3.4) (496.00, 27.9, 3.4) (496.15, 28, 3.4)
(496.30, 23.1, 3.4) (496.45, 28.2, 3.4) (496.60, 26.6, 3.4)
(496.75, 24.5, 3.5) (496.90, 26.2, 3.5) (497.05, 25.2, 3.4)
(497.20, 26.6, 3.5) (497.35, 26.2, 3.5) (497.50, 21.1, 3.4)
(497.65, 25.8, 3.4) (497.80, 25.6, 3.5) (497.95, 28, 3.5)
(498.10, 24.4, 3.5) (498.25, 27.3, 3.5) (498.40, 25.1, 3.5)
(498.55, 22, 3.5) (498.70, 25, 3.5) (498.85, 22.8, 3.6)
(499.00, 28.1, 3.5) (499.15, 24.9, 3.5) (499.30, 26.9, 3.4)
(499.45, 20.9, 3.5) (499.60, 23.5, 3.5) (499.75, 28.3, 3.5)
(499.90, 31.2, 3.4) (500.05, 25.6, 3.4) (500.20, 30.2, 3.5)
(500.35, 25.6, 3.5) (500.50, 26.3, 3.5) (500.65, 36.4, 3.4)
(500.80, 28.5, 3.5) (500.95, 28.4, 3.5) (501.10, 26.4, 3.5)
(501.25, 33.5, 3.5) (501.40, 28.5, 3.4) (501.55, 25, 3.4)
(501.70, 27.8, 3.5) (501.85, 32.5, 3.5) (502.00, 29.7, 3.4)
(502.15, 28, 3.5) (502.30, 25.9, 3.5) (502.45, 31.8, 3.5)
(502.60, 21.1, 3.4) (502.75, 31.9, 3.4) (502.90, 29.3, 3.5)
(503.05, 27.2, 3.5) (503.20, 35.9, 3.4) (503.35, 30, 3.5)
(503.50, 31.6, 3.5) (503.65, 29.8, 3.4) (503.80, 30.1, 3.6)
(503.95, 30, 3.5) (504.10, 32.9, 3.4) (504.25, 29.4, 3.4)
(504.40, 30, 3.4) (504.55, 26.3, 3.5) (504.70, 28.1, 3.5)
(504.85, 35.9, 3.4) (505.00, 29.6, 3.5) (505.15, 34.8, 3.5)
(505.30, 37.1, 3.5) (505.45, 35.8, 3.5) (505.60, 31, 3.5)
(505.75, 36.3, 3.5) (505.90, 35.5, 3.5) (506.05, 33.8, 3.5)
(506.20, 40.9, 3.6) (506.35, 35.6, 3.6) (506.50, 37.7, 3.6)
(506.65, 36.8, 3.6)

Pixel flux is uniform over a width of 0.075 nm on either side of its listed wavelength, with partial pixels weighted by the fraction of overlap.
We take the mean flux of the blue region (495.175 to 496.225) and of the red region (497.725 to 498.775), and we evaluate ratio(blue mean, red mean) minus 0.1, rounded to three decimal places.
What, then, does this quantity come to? 0.858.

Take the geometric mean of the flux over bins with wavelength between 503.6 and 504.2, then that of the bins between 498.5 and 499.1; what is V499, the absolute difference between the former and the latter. 6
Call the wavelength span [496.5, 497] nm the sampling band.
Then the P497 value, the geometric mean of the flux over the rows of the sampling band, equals 25.8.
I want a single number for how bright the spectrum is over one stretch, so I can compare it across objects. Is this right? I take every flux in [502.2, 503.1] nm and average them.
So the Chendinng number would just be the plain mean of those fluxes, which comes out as 27.9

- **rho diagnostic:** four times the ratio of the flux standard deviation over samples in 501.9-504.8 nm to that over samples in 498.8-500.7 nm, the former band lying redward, 3.1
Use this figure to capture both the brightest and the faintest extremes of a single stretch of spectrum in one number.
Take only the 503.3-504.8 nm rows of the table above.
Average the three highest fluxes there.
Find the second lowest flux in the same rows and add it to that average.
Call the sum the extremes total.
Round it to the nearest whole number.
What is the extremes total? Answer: 60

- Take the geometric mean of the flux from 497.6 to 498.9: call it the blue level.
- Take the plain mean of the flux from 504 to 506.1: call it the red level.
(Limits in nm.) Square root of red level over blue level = 1.14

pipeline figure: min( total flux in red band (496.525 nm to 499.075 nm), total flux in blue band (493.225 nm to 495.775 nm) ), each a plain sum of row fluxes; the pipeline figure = 410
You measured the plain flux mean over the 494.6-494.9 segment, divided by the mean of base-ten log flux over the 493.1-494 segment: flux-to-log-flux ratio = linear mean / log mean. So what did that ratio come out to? 17.2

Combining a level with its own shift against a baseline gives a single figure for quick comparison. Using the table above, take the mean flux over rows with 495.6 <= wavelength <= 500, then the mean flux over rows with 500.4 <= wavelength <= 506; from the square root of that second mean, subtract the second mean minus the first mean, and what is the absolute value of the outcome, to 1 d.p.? 0.5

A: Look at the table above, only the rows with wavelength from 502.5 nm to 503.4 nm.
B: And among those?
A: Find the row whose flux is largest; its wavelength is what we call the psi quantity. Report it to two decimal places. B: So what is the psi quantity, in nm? 503.20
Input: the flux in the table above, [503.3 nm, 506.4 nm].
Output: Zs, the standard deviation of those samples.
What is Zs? 3.6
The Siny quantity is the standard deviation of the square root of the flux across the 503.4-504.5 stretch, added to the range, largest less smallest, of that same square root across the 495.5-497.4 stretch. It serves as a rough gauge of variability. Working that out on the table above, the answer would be 0.98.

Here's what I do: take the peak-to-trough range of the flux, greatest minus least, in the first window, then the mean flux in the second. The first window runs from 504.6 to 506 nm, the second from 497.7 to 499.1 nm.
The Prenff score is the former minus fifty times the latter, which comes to -1259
